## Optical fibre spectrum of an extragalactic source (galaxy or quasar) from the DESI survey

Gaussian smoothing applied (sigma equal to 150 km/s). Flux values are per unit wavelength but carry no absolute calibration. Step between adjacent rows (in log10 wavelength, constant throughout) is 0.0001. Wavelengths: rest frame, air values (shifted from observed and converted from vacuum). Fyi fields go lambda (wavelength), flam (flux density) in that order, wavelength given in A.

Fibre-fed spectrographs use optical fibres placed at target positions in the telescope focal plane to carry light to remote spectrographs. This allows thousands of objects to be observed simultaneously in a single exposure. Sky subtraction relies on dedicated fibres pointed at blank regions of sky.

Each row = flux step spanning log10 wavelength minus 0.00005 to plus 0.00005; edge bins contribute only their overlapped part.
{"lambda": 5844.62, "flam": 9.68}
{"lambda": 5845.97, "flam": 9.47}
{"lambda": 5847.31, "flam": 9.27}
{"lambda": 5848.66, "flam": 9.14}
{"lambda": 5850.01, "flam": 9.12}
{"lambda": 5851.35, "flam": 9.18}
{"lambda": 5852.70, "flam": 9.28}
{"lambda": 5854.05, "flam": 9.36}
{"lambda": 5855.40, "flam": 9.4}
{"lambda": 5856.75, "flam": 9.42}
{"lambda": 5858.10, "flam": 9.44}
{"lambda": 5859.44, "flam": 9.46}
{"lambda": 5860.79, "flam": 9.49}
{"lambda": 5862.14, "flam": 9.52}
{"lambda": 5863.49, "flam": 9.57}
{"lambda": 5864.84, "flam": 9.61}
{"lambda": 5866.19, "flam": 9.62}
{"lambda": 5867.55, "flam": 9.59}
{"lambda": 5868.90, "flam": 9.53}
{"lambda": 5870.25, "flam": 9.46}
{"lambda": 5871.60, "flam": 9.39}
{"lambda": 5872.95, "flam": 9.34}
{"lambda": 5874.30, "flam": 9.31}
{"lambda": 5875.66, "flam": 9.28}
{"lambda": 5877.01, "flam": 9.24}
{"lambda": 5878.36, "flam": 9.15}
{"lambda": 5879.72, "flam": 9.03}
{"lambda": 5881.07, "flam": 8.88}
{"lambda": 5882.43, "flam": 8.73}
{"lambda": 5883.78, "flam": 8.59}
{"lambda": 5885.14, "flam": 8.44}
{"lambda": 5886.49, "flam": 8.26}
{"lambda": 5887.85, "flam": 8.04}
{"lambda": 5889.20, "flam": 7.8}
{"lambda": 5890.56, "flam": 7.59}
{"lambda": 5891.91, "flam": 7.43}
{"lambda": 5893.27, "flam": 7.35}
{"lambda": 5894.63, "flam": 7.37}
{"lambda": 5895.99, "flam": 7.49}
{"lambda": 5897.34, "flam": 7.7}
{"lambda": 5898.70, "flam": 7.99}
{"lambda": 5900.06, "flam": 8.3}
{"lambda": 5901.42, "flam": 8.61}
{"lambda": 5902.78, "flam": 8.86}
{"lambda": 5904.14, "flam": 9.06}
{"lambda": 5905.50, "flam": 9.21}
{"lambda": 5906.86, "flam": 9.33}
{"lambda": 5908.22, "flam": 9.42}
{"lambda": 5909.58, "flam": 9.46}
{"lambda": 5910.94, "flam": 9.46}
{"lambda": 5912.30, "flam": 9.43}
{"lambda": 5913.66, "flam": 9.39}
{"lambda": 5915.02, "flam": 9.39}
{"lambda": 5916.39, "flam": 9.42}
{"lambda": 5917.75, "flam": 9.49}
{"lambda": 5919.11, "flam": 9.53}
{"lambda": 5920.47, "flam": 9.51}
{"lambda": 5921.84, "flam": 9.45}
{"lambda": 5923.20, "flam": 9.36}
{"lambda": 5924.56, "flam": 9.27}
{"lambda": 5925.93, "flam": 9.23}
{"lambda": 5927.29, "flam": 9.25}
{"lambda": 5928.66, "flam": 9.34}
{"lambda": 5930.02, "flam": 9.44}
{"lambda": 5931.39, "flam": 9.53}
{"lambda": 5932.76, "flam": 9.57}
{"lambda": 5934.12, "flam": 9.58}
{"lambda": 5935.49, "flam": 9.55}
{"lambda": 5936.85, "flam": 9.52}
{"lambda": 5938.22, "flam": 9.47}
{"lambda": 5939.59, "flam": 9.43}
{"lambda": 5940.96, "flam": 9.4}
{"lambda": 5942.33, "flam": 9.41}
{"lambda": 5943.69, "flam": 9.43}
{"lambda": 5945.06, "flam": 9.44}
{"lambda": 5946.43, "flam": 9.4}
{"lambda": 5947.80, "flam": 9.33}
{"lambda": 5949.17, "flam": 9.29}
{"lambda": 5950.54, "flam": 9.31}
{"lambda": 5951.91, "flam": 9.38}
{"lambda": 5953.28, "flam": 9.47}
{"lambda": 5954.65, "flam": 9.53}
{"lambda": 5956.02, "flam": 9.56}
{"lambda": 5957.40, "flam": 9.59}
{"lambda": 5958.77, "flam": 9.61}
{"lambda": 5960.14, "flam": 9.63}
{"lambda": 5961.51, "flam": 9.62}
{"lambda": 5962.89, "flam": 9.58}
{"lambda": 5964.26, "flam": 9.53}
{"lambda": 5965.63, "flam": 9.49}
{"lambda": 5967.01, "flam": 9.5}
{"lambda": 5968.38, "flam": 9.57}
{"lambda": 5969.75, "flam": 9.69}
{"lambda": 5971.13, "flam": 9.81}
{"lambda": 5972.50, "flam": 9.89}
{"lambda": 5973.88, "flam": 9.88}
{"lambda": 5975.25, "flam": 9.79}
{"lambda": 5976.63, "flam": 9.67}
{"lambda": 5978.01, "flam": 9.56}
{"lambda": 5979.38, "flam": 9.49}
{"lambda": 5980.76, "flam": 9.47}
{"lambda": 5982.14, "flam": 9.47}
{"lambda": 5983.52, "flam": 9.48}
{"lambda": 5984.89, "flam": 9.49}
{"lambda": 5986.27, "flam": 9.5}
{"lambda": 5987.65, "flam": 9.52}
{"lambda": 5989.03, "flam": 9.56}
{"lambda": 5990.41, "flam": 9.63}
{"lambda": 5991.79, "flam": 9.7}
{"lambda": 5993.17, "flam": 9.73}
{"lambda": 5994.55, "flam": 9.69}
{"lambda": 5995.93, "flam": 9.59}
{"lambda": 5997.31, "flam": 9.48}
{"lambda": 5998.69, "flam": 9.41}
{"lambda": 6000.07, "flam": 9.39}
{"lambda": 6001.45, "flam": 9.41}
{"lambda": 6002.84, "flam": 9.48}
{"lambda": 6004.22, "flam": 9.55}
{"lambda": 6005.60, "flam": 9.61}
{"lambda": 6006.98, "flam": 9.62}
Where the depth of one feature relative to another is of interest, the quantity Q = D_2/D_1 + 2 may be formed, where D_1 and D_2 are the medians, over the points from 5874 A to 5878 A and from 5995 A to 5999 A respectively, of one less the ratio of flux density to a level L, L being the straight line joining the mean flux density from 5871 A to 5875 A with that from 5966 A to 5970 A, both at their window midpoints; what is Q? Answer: 4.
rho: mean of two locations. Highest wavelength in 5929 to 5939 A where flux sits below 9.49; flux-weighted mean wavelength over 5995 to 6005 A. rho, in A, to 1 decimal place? 5969.1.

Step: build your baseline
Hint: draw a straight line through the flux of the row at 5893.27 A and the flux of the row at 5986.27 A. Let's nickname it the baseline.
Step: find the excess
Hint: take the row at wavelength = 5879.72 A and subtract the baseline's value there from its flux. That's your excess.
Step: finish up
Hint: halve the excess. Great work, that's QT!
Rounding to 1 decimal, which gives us 1.0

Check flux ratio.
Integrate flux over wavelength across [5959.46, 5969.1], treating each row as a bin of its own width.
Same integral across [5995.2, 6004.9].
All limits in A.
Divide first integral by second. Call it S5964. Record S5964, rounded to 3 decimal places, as 1.003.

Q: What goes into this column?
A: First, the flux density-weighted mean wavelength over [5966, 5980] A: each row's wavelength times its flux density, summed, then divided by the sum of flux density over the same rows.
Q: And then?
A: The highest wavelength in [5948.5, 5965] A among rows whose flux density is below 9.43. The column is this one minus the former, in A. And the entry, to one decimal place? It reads -21.3 A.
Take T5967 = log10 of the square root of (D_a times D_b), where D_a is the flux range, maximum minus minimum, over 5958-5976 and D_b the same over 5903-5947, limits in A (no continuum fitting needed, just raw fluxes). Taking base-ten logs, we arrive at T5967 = -0.34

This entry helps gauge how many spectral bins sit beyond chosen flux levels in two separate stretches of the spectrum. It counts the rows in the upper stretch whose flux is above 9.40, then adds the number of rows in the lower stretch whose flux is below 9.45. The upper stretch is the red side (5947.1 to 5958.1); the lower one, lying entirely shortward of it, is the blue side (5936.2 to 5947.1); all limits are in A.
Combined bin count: 10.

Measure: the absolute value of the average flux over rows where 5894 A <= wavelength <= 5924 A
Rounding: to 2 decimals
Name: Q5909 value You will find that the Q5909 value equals 8.97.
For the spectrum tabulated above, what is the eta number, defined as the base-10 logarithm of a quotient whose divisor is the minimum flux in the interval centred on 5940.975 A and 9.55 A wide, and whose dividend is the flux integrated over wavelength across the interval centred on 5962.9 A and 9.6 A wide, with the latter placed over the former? 0.990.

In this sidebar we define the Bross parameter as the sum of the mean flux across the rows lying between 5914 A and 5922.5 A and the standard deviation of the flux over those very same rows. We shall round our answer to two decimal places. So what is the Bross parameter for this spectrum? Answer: 9.51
